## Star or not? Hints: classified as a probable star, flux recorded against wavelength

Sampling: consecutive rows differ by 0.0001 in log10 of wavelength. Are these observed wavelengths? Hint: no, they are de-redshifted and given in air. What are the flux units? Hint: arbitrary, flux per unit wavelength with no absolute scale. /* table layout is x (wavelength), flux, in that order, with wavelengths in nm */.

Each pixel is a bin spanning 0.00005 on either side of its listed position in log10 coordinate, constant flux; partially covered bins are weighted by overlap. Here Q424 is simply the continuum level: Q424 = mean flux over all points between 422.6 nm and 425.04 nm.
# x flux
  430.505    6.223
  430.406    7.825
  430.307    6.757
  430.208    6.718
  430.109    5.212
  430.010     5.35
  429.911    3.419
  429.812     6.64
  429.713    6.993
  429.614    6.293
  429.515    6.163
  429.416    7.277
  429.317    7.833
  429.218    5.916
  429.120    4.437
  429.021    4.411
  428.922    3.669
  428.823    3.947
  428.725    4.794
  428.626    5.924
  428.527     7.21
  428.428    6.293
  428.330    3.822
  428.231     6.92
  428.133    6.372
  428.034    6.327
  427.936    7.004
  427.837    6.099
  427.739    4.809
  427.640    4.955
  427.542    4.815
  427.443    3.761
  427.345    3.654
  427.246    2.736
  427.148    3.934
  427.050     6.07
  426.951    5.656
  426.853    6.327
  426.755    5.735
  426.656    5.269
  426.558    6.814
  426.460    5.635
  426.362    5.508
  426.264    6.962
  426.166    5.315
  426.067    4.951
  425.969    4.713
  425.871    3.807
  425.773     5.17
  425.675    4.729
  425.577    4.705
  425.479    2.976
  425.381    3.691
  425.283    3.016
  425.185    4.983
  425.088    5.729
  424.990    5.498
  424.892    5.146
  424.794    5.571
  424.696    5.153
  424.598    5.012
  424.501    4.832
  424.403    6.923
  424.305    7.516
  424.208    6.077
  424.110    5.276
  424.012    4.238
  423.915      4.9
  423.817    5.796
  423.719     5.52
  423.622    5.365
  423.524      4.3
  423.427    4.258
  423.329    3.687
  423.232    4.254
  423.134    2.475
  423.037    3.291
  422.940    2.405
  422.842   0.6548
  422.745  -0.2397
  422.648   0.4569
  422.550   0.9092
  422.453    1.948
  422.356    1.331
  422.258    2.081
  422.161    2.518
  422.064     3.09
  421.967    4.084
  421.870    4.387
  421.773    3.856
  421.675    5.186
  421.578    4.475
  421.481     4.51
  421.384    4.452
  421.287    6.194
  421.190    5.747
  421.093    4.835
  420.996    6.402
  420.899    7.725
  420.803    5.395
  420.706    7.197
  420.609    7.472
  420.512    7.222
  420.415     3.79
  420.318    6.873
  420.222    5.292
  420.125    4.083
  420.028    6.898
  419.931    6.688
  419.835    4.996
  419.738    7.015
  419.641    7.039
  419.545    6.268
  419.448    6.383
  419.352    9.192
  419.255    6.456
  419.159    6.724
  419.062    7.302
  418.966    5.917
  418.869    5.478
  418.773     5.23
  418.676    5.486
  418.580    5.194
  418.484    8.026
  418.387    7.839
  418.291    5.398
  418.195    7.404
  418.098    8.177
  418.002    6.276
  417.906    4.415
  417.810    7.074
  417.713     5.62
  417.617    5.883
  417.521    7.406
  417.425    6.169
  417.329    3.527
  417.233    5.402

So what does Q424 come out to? 4.3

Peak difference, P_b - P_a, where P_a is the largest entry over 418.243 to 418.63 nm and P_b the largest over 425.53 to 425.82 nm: -3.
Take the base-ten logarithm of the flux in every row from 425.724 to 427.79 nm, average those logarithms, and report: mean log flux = 0.70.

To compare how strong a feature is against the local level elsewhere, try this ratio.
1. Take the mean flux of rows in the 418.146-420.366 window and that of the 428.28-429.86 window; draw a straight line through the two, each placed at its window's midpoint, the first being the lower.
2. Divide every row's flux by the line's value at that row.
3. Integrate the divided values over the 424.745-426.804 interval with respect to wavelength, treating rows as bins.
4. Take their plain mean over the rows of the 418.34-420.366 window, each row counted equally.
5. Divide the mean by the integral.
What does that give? 0.57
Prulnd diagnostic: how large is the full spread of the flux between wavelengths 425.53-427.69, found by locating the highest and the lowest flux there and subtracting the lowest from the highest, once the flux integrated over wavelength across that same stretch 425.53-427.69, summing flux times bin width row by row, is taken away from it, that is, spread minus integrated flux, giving -6.7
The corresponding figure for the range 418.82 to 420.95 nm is -8.3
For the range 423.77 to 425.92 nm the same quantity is -6.3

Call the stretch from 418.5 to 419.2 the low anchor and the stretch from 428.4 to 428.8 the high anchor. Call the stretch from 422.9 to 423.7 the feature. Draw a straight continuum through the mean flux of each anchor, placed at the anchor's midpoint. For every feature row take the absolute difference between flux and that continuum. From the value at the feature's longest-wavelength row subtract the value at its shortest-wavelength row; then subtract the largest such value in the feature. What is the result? -6.5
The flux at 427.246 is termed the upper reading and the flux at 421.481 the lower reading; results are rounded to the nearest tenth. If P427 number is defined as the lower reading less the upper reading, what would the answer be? 1.8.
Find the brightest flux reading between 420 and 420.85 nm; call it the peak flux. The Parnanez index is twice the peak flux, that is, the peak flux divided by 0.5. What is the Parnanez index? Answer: 15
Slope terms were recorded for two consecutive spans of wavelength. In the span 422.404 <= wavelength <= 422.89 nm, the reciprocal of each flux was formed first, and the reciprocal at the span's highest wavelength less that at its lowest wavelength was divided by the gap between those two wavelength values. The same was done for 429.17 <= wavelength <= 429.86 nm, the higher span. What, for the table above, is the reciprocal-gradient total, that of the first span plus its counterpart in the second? 2.6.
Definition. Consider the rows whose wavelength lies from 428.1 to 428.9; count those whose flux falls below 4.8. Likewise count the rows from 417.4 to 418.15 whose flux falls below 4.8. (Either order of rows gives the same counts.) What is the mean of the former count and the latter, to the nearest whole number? 2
